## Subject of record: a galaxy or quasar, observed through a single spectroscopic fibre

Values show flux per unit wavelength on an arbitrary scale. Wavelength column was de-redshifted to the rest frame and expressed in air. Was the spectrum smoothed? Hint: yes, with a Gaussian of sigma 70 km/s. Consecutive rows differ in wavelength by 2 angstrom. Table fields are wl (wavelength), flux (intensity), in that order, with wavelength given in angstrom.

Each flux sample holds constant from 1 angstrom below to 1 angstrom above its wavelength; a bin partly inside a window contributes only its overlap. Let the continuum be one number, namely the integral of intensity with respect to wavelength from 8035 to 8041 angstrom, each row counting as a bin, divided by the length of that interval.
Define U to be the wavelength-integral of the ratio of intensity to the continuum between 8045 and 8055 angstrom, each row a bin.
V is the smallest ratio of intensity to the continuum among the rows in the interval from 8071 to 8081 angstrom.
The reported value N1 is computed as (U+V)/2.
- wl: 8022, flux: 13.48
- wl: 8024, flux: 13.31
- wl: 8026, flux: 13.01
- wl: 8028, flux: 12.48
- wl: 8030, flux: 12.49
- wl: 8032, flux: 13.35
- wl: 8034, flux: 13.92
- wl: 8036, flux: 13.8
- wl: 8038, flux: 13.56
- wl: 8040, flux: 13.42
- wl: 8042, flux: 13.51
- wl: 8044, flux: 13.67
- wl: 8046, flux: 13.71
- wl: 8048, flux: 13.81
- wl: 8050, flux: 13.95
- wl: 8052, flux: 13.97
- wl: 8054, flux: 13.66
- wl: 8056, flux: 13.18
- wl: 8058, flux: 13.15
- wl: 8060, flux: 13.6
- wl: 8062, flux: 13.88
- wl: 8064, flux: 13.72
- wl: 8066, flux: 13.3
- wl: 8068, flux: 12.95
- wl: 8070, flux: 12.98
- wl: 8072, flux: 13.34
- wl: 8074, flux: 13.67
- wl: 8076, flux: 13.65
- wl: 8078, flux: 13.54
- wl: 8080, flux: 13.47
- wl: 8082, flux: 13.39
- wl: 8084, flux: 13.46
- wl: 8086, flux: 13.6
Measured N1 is 5.57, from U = 10.2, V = 0.981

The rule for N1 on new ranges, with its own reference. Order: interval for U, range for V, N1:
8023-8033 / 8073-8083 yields 5.25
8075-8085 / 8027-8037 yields 5.43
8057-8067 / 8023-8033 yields 5.44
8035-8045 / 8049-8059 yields 5.48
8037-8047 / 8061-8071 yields 5.47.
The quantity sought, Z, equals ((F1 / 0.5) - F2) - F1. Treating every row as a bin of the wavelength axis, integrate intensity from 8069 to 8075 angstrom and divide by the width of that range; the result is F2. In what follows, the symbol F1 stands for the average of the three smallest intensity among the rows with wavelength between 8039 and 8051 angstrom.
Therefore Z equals 0.2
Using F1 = 13.5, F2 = 13.3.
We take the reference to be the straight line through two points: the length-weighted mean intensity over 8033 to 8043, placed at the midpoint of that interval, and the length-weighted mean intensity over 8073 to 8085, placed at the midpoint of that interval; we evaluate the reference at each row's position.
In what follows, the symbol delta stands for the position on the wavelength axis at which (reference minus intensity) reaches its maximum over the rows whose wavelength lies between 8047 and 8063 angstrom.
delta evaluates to 8058 angstrom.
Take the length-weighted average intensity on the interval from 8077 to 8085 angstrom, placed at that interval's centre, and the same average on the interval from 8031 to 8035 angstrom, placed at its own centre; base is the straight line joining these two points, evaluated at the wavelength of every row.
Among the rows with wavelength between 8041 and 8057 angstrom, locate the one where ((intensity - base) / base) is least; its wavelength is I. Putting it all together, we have 8056 angstrom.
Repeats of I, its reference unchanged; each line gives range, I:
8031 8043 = 8032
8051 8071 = 8068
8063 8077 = 8068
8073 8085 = 8082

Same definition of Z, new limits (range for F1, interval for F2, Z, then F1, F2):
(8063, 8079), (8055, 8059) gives -0.1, 13.1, 13.2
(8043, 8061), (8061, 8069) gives -0.2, 13.3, 13.5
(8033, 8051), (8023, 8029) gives 0.6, 13.5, 12.9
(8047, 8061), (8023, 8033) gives 0.4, 13.3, 12.9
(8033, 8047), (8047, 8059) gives -0.1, 13.5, 13.6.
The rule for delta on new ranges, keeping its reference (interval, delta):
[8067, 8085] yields 8068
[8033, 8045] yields 8040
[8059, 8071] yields 8068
